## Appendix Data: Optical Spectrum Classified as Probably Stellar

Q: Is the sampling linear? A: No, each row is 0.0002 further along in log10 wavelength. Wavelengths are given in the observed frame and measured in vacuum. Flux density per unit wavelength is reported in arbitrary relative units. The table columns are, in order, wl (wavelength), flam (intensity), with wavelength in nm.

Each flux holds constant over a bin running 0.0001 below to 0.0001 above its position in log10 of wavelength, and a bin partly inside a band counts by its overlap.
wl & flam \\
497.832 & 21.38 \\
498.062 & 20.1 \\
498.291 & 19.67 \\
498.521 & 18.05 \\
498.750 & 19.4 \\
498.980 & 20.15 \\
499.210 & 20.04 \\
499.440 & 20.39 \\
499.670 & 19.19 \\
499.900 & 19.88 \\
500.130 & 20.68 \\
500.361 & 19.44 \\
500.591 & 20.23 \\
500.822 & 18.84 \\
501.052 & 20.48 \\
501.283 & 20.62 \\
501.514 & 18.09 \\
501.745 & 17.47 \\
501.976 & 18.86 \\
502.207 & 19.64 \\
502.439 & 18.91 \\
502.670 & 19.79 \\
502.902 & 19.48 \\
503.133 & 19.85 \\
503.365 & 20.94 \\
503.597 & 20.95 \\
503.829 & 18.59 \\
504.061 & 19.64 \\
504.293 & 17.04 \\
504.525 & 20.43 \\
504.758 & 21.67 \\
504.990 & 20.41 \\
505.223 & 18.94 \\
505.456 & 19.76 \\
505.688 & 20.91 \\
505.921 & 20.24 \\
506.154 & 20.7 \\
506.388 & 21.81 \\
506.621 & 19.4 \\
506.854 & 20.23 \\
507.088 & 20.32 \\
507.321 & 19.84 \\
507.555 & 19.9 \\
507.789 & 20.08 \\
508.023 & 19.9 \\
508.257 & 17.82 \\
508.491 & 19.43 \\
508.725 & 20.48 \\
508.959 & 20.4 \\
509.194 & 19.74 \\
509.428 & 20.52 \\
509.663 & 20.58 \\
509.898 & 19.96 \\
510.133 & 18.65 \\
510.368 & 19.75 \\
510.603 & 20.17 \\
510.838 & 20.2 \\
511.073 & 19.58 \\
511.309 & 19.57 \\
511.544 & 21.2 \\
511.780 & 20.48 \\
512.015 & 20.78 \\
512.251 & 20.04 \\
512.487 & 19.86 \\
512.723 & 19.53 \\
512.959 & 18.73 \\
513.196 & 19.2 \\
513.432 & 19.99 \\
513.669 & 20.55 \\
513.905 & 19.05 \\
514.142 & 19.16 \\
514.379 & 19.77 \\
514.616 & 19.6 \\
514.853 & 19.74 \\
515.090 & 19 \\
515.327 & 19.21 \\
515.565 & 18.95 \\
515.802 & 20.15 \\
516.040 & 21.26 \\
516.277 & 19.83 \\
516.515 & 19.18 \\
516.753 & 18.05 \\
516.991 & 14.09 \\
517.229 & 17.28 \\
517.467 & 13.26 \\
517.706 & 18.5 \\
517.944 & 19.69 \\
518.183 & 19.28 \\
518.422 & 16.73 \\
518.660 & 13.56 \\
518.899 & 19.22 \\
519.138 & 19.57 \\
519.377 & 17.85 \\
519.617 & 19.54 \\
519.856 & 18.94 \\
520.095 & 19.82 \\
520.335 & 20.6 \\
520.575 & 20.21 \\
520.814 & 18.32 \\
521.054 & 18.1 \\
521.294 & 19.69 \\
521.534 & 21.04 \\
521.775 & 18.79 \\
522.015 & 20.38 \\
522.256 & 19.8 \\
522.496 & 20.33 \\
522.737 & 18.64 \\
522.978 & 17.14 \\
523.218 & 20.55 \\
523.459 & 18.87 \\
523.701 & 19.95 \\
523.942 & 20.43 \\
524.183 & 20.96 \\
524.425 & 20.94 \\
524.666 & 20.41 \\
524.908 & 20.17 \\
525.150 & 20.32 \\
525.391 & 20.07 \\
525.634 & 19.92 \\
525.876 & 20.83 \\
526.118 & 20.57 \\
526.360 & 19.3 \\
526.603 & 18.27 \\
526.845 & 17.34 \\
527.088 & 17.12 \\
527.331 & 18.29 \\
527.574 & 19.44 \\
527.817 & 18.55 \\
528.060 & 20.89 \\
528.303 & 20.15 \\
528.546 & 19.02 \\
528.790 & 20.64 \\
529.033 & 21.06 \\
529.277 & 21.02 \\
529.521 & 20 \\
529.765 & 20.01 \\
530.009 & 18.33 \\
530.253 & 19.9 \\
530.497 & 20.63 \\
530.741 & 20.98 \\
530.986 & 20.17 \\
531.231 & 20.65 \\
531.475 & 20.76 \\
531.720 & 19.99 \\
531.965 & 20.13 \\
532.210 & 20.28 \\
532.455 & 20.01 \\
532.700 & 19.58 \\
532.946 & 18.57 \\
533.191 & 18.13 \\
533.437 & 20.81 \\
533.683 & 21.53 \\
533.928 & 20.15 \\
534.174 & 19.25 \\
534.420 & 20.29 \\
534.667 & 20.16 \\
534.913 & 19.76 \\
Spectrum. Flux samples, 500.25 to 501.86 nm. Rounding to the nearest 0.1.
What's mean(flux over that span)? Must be 19.3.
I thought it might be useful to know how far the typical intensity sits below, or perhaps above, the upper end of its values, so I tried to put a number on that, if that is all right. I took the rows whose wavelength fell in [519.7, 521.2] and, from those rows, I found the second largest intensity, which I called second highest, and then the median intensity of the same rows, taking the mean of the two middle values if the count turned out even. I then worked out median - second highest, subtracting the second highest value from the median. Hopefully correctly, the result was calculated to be -0.83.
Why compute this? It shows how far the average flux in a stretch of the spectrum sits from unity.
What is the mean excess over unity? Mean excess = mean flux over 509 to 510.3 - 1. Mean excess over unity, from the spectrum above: 18.9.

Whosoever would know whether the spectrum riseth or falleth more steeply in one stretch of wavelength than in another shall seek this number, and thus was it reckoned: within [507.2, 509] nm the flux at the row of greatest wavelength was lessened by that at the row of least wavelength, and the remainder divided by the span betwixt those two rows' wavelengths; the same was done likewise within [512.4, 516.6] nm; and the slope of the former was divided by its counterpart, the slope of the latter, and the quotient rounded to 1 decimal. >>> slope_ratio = -2.0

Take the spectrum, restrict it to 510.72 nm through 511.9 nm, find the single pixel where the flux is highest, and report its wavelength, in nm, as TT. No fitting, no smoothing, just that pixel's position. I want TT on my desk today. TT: 511.544 nm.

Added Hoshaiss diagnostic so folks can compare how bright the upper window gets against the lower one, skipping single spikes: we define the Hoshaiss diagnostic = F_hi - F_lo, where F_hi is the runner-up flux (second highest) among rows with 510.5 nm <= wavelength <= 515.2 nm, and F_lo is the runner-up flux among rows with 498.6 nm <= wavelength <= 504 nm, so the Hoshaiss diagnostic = -0.2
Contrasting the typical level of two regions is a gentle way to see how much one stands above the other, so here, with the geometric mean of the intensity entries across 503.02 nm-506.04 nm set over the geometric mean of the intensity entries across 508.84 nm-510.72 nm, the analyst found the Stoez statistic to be 1.00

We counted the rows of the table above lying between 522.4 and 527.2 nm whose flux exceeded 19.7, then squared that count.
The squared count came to 169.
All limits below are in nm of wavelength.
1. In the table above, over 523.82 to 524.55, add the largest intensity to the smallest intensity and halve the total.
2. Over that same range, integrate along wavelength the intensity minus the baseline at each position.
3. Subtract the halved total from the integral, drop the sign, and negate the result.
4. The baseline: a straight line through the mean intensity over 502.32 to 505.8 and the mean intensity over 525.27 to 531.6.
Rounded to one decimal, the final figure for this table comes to -20.0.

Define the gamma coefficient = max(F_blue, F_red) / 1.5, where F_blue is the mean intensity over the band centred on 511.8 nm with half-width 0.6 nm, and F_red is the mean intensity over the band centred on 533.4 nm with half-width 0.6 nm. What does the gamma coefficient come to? 13.6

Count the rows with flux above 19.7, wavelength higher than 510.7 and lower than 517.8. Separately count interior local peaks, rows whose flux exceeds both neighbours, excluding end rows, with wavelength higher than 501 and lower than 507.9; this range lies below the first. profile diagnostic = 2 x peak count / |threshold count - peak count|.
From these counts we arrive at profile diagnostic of 4.5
